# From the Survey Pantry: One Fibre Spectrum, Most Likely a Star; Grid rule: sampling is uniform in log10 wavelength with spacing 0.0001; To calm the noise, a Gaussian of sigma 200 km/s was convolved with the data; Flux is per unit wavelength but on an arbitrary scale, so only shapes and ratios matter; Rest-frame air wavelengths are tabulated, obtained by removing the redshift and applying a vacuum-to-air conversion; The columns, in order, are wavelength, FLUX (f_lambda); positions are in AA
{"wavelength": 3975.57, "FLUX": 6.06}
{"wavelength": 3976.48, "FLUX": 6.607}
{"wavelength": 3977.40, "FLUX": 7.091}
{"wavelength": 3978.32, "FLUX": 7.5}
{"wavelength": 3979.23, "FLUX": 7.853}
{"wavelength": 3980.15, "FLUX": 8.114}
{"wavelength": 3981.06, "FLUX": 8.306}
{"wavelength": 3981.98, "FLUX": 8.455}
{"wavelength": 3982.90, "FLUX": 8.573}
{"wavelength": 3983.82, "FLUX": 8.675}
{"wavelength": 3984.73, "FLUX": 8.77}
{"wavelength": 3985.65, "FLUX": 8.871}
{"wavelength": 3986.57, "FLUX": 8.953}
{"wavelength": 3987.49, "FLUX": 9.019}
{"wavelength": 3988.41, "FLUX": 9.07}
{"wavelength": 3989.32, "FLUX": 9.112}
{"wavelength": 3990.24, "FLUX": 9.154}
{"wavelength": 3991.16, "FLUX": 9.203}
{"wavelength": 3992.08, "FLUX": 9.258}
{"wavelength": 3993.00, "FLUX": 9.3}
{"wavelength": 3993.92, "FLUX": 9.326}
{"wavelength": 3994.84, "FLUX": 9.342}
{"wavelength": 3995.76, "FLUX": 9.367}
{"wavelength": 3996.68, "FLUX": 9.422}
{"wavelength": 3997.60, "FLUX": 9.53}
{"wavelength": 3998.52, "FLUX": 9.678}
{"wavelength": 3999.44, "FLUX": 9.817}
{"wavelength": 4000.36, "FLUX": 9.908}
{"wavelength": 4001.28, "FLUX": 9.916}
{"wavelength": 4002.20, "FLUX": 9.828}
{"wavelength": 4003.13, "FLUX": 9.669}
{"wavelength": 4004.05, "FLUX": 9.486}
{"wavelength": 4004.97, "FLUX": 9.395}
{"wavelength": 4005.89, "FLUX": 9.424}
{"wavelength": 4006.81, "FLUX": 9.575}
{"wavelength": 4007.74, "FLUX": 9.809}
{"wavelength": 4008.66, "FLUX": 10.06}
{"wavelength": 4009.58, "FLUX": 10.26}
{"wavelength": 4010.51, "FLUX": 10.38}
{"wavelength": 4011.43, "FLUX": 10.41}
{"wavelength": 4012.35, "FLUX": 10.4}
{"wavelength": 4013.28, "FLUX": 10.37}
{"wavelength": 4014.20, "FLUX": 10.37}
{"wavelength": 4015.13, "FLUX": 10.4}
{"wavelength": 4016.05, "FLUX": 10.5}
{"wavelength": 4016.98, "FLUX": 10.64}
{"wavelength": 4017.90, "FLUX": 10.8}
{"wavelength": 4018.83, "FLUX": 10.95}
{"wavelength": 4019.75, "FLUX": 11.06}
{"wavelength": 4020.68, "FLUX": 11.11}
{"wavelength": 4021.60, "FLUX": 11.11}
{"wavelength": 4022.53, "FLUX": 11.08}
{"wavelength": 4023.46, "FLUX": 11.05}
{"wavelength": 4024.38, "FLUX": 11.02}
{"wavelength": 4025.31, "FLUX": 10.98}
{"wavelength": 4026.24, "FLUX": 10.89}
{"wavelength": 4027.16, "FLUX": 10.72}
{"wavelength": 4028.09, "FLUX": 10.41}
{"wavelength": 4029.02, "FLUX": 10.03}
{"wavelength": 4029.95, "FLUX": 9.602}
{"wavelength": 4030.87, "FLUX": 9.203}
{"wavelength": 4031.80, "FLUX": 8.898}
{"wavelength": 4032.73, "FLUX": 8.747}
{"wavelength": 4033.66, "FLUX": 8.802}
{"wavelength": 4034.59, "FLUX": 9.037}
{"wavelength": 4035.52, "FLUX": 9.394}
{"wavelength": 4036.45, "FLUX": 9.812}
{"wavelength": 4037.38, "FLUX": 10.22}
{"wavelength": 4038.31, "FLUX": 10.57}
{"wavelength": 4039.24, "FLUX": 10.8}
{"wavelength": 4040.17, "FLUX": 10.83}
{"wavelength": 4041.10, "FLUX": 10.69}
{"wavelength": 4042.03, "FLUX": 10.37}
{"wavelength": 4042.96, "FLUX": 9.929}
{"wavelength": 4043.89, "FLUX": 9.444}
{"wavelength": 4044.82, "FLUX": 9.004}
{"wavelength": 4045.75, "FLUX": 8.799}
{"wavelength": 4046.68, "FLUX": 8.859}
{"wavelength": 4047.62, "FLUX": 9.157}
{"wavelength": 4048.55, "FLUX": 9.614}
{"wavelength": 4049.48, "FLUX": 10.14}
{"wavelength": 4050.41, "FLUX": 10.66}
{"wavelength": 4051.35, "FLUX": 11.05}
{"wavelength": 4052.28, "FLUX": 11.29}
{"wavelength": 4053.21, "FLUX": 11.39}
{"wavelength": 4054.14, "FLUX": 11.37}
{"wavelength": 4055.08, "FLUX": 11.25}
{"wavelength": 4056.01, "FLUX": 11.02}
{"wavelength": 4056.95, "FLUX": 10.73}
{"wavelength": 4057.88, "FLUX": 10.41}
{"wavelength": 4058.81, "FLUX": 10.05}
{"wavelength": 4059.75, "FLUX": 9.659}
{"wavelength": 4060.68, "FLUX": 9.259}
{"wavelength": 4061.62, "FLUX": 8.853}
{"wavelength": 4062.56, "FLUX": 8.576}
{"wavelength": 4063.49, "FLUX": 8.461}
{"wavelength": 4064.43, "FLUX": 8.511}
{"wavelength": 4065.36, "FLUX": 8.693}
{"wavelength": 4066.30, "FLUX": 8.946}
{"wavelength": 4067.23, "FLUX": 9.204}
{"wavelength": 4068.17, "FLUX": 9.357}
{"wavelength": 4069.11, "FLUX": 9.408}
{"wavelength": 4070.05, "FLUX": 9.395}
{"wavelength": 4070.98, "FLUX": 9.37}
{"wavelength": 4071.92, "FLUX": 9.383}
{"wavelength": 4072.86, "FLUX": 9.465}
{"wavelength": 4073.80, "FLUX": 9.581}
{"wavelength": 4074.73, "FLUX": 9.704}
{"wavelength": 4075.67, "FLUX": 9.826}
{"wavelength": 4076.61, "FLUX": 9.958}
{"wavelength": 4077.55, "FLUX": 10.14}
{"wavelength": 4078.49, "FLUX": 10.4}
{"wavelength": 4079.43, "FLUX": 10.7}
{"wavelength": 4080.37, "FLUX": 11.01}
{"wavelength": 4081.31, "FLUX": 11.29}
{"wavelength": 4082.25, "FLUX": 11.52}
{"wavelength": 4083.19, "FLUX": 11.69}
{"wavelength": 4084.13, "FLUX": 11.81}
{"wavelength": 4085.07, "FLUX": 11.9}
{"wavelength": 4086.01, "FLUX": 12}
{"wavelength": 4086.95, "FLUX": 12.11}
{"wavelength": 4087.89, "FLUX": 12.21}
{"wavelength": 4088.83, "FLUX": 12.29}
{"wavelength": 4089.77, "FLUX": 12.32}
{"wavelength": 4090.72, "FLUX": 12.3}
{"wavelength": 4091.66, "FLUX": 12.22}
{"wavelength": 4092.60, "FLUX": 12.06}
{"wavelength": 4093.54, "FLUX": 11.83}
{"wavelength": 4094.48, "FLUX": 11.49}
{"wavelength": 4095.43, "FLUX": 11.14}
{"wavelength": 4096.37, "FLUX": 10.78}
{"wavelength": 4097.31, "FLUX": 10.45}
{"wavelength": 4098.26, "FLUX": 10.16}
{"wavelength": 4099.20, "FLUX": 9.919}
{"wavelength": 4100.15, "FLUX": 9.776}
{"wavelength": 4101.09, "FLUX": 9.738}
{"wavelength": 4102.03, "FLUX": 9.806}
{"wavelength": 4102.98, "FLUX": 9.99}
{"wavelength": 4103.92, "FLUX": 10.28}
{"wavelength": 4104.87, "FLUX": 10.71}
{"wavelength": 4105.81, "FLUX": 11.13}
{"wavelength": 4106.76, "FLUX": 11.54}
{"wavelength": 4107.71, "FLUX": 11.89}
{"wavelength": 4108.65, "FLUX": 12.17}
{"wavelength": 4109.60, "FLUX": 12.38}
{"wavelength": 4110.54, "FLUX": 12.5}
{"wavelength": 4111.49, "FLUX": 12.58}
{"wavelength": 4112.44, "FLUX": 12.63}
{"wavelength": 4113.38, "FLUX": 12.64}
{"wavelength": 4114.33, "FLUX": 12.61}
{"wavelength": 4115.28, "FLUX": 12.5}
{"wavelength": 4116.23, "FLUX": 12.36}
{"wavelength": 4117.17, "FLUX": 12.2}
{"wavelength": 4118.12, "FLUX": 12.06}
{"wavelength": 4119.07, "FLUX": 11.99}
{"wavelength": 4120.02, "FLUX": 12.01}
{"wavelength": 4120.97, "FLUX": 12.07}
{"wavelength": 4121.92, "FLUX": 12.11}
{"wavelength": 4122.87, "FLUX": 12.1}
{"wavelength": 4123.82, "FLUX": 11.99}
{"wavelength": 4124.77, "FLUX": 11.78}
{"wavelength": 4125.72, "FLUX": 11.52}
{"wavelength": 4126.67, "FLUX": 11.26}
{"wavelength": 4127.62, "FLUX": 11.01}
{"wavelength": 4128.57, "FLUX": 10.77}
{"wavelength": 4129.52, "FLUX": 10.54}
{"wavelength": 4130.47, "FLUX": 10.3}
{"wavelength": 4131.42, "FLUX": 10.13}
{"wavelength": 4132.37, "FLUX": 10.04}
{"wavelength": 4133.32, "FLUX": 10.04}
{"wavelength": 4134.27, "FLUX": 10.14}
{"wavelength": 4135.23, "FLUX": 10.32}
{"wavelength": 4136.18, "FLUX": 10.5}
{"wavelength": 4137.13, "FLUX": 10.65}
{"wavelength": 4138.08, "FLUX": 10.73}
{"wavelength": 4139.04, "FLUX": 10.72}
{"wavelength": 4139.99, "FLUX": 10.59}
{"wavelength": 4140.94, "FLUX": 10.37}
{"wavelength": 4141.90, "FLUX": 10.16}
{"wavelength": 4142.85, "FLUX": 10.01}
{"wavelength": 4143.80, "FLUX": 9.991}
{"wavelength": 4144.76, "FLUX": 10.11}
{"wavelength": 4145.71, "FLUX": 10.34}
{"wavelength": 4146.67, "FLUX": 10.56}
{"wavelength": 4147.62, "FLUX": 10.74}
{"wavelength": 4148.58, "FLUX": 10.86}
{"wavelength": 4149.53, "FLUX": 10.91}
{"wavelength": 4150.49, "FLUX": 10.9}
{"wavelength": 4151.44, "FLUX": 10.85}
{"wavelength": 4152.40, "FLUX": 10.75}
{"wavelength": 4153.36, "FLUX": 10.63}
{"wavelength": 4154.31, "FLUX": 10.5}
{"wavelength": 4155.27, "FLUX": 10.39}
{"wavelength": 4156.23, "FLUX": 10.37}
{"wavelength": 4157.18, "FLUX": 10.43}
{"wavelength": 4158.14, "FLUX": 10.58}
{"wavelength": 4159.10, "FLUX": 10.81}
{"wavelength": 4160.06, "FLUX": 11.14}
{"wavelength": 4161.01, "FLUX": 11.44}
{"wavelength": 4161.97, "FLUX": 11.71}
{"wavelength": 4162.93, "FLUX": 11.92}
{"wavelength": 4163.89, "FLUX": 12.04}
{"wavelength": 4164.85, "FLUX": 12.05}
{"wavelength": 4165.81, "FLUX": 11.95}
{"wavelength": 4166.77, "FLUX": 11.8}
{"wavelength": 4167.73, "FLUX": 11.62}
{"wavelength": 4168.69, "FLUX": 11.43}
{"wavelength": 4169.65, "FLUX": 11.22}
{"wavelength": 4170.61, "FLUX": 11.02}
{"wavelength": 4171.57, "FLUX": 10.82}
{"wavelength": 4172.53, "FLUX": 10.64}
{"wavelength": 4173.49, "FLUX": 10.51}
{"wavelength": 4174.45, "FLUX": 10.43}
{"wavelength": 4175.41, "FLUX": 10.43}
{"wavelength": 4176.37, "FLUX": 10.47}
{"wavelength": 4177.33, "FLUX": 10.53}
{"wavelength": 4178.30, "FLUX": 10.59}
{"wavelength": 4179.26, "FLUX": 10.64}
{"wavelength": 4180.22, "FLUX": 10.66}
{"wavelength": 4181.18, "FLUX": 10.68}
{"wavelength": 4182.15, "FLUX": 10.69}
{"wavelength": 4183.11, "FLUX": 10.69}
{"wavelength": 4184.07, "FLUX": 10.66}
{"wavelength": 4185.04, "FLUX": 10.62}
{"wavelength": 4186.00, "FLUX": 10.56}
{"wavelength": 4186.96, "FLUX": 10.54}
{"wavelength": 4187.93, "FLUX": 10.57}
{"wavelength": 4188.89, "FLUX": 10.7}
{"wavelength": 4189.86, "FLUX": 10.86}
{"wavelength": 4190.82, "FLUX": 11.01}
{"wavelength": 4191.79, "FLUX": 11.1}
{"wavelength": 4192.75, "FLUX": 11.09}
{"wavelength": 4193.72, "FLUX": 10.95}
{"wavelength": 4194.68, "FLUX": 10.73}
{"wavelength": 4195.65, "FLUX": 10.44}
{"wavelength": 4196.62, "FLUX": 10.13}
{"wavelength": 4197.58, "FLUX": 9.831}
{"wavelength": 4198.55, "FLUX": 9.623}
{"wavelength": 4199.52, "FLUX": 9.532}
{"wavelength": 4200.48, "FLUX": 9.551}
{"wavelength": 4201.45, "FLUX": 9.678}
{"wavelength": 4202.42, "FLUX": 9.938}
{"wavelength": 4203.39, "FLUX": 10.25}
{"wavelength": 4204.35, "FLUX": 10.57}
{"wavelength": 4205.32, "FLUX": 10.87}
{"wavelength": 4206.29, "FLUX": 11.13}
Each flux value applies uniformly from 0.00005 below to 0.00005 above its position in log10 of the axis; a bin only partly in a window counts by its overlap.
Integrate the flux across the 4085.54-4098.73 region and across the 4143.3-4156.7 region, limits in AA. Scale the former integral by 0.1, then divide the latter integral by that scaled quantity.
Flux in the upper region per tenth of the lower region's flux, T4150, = 9.2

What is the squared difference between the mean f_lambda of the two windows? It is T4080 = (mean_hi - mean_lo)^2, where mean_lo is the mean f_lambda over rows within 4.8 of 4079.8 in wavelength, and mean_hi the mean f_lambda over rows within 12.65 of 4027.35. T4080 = 0.3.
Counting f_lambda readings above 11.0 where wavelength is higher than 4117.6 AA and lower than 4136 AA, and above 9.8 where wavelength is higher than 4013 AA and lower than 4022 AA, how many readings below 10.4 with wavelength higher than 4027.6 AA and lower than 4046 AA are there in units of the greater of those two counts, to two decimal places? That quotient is 1.36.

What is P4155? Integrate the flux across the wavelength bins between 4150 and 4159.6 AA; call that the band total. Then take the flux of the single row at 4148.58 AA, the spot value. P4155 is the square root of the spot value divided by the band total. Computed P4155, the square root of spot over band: 0.33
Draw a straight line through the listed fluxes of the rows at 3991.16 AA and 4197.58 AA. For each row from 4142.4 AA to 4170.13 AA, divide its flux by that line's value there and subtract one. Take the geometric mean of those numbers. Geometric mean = 0.11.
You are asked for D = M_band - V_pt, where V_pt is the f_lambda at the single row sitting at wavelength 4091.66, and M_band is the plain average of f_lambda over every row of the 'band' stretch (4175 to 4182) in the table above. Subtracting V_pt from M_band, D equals -1.6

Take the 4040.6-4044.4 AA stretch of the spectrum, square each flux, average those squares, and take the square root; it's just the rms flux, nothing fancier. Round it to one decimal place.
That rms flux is 10.1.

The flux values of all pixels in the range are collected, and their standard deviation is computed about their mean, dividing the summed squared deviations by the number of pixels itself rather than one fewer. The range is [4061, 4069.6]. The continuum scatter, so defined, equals 0.34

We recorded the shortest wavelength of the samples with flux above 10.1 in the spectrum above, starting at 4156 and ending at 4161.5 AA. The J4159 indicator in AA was 4156.23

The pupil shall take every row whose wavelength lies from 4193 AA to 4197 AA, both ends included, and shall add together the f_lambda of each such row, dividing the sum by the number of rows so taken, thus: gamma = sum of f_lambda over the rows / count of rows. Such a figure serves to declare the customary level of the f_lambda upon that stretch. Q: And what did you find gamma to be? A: 10.6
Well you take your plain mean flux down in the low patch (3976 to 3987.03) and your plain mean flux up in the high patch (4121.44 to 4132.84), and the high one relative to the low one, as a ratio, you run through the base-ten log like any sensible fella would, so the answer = 0.14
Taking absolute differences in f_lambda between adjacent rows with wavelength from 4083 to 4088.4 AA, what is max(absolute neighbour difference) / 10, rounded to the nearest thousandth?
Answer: 0.012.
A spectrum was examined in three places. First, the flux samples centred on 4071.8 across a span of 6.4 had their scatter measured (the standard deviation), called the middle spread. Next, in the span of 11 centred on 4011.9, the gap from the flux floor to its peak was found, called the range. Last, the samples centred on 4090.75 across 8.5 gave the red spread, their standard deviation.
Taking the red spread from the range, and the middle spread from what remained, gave 0.7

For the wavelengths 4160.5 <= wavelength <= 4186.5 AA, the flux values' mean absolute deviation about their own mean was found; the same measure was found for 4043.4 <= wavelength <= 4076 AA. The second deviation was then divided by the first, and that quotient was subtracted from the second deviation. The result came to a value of -0.70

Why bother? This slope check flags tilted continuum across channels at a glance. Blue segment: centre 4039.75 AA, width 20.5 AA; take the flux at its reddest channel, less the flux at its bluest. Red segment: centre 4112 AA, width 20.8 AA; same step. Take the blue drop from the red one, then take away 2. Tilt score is 0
